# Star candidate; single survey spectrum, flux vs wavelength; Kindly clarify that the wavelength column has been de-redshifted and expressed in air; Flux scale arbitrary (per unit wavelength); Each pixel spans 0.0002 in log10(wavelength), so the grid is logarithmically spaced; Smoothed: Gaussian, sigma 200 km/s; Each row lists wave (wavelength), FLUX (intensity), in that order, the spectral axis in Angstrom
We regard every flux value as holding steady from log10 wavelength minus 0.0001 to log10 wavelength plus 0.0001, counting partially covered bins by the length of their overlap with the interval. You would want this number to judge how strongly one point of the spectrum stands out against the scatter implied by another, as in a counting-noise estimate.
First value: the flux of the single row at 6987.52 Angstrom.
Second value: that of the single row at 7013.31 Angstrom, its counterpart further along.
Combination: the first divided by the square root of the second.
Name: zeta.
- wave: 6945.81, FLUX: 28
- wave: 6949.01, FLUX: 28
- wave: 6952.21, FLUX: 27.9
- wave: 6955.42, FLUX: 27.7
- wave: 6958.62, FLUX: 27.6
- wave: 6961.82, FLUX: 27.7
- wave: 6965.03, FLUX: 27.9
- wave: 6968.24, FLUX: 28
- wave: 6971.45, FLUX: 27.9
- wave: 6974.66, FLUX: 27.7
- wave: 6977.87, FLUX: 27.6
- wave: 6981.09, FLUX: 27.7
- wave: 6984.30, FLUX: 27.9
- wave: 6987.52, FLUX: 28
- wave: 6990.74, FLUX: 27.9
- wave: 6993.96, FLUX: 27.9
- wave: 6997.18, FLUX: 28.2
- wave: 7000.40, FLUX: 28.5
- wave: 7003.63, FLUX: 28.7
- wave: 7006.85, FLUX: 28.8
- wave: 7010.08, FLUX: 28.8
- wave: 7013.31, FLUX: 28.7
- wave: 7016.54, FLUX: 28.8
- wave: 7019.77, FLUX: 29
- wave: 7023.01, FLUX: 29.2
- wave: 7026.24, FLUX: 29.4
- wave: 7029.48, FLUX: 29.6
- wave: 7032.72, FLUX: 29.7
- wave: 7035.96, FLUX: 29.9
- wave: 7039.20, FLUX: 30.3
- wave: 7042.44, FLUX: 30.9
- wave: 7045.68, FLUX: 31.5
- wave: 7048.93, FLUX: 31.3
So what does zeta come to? 5.23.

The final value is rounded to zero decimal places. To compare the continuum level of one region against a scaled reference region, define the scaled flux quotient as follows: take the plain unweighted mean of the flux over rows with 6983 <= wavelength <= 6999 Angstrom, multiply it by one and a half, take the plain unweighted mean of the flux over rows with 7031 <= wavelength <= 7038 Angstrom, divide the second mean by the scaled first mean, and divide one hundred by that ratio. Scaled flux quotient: 141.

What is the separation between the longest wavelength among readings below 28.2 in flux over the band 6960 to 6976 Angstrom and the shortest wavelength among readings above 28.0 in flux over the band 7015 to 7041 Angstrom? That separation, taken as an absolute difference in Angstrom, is 41.9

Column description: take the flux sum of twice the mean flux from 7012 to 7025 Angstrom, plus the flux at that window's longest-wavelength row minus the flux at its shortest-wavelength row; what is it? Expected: 58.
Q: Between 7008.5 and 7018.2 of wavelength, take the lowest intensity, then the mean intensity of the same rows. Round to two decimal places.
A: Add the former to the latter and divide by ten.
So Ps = 5.75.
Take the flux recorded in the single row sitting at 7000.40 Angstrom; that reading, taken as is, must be 28.5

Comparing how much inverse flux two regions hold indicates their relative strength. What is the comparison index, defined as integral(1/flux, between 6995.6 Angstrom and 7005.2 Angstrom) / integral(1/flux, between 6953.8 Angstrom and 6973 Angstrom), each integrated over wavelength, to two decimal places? 0.49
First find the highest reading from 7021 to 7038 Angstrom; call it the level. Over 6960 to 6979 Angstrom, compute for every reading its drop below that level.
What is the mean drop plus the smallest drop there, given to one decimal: 4.0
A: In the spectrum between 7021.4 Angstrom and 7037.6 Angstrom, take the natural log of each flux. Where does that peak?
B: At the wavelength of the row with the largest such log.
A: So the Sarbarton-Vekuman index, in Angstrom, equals 7035.96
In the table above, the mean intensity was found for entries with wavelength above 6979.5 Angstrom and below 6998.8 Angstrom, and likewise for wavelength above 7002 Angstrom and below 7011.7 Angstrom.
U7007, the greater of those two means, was 28.8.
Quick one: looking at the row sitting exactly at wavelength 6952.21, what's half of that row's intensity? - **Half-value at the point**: 13.95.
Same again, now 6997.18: 14.10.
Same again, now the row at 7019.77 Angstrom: 14.50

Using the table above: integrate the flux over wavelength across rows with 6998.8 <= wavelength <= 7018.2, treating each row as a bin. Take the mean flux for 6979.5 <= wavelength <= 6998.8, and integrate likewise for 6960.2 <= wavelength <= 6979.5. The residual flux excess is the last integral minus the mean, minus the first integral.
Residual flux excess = -49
